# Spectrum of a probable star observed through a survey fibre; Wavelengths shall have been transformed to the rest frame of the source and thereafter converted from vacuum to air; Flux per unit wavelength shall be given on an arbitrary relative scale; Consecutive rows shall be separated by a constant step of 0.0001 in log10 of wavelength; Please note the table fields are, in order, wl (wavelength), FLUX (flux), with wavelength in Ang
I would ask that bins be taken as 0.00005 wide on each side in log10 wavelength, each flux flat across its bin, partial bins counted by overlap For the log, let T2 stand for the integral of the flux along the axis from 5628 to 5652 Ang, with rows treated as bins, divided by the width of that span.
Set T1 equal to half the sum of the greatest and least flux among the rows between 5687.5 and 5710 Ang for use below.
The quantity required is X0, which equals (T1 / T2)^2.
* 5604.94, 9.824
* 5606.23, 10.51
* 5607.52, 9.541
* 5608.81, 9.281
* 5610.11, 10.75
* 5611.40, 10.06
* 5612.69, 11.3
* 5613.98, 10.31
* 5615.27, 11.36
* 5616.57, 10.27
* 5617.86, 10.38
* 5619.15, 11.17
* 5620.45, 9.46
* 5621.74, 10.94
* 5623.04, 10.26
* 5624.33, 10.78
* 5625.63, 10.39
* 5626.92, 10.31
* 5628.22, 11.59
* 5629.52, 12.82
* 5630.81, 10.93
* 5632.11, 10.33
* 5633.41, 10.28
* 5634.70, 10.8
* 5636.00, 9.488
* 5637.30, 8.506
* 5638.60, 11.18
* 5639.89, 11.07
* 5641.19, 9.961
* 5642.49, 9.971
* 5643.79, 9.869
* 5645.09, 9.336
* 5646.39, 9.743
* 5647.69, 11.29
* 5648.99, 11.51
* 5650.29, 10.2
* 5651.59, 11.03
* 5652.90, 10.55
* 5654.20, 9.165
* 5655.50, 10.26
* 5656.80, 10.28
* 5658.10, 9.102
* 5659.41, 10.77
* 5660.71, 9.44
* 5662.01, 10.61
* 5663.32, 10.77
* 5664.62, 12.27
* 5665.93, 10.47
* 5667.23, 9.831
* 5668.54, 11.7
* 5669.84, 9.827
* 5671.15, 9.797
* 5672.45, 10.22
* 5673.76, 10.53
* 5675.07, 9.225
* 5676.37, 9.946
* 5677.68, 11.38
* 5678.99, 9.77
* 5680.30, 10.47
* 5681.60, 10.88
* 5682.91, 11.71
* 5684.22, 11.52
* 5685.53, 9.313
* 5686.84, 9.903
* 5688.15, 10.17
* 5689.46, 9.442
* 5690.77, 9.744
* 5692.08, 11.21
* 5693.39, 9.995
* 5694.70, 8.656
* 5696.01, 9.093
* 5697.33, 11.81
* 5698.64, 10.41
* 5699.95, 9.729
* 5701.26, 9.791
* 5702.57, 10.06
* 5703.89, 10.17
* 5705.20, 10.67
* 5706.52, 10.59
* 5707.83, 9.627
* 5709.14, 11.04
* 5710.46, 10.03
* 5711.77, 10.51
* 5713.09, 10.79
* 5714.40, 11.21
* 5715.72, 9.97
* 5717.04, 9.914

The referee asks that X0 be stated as 0.95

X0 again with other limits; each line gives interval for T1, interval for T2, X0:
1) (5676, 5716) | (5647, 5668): 0.95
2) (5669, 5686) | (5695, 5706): 1.06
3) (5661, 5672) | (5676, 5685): 1.04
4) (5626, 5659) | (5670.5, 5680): 1.11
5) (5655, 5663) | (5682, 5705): 0.95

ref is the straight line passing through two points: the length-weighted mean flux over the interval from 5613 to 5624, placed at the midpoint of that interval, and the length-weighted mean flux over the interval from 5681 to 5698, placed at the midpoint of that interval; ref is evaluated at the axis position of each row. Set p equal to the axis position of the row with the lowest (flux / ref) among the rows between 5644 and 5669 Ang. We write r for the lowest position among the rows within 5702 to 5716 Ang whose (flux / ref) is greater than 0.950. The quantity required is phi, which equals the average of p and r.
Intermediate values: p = 5658.10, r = 5702.57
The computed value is 5680.3 Ang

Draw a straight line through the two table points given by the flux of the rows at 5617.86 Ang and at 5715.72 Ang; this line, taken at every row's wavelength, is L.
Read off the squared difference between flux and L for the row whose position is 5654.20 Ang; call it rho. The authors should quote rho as 1.1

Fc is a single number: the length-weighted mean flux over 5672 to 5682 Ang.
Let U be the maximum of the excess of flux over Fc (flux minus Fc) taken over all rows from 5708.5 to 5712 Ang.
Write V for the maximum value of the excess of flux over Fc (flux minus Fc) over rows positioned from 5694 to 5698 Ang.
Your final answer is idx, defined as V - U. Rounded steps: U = 0.75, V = 1.5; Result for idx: 0.8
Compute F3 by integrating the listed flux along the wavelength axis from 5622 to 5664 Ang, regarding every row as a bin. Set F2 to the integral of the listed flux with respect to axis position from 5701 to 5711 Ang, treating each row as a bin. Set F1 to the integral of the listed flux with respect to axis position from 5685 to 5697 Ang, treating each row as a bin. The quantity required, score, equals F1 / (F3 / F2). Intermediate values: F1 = 117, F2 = 103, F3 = 437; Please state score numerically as 28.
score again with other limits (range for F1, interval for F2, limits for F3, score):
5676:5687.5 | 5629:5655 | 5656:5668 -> 263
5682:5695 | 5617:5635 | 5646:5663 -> 146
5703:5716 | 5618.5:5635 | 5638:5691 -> 44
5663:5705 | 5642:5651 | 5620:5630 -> 371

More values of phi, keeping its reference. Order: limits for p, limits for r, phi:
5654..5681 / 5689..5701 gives 5674.4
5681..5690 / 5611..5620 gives 5648.5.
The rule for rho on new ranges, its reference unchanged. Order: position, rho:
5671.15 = 0.1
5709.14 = 1.1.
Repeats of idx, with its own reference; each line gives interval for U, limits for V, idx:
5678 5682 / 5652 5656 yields -0.3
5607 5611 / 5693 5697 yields -0.8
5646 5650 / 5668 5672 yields 0.2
